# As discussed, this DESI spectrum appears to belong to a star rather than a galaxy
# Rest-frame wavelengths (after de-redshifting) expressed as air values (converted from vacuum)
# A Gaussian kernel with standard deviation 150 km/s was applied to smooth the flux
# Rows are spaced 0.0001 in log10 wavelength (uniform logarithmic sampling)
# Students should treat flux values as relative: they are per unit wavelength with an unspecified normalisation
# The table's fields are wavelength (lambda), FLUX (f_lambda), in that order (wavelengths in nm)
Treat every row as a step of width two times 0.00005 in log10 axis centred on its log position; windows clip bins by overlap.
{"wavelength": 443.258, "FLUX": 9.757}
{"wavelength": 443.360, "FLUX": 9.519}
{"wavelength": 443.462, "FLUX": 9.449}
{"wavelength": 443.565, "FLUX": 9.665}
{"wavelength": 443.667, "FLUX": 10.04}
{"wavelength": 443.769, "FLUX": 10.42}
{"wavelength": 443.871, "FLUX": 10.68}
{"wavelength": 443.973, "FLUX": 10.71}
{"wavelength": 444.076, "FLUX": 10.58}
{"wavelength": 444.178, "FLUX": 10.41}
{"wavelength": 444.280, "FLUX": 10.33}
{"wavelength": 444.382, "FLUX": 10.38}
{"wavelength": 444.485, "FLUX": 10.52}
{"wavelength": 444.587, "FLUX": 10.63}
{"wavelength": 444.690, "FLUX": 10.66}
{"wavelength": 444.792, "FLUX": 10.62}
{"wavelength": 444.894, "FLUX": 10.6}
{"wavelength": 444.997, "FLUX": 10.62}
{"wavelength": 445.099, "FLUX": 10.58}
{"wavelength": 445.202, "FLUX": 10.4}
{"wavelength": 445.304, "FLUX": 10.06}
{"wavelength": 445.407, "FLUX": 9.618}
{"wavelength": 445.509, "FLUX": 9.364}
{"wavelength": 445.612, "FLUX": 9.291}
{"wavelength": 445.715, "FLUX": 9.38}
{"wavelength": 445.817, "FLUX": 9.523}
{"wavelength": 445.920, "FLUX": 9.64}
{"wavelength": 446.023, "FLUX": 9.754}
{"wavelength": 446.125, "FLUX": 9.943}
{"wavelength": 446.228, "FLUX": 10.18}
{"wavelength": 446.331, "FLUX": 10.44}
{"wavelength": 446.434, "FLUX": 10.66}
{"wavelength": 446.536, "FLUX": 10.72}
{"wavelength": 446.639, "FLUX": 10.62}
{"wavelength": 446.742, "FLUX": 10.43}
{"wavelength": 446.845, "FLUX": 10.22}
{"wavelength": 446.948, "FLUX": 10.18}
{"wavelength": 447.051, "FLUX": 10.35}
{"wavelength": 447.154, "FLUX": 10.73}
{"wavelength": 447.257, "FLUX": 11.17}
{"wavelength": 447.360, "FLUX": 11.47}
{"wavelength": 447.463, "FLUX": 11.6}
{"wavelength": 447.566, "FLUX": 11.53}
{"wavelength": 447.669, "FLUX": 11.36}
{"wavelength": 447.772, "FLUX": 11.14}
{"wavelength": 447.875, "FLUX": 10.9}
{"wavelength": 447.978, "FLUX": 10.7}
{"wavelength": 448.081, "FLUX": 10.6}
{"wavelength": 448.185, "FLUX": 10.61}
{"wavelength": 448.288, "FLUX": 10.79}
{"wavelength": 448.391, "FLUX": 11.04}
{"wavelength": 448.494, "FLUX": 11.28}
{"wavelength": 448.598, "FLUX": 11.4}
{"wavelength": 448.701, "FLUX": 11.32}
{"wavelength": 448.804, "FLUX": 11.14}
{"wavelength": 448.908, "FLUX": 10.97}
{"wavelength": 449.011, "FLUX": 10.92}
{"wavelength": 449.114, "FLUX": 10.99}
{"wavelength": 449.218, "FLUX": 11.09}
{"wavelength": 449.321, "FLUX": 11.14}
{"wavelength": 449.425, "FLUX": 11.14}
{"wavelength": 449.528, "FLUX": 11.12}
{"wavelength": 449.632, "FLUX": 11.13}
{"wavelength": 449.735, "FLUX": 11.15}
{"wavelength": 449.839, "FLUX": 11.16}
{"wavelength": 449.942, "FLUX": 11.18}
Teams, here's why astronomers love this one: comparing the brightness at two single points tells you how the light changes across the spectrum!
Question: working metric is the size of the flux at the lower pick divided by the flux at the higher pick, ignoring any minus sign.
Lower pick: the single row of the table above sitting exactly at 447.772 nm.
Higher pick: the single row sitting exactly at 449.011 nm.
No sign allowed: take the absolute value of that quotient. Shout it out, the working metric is 1.02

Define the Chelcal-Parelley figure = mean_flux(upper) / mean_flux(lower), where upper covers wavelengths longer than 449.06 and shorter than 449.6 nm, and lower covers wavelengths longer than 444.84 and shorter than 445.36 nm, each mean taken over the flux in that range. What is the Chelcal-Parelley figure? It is 1.06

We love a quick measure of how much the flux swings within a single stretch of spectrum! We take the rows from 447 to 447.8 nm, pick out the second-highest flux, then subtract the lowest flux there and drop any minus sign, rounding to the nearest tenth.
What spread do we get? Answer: 1.2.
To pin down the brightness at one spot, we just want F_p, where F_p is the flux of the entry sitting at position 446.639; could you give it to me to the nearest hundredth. 10.62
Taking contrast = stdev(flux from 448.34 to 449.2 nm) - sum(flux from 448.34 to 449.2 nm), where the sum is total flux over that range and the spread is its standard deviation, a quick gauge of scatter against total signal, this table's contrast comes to -89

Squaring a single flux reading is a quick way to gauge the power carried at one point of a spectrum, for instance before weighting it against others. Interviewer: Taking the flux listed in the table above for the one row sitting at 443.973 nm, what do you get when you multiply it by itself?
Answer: 115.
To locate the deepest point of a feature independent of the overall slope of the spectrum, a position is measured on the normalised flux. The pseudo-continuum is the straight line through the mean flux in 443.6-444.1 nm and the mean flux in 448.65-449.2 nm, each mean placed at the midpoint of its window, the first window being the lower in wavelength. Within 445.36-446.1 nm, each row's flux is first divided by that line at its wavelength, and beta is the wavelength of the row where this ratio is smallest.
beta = 445.612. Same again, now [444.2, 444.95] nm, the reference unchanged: 444.280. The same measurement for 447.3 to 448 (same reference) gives 447.978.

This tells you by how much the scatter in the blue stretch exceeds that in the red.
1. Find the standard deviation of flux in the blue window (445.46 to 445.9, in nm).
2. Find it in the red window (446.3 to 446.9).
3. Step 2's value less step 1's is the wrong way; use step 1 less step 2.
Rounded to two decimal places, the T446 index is -0.09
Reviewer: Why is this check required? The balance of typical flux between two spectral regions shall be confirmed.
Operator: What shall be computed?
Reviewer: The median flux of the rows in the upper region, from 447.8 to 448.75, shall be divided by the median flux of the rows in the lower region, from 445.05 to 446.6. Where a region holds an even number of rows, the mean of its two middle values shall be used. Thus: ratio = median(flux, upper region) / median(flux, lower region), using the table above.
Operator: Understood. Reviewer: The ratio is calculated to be 1.10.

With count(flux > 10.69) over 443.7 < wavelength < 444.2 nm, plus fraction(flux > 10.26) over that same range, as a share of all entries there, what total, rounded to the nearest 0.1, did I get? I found 2.0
